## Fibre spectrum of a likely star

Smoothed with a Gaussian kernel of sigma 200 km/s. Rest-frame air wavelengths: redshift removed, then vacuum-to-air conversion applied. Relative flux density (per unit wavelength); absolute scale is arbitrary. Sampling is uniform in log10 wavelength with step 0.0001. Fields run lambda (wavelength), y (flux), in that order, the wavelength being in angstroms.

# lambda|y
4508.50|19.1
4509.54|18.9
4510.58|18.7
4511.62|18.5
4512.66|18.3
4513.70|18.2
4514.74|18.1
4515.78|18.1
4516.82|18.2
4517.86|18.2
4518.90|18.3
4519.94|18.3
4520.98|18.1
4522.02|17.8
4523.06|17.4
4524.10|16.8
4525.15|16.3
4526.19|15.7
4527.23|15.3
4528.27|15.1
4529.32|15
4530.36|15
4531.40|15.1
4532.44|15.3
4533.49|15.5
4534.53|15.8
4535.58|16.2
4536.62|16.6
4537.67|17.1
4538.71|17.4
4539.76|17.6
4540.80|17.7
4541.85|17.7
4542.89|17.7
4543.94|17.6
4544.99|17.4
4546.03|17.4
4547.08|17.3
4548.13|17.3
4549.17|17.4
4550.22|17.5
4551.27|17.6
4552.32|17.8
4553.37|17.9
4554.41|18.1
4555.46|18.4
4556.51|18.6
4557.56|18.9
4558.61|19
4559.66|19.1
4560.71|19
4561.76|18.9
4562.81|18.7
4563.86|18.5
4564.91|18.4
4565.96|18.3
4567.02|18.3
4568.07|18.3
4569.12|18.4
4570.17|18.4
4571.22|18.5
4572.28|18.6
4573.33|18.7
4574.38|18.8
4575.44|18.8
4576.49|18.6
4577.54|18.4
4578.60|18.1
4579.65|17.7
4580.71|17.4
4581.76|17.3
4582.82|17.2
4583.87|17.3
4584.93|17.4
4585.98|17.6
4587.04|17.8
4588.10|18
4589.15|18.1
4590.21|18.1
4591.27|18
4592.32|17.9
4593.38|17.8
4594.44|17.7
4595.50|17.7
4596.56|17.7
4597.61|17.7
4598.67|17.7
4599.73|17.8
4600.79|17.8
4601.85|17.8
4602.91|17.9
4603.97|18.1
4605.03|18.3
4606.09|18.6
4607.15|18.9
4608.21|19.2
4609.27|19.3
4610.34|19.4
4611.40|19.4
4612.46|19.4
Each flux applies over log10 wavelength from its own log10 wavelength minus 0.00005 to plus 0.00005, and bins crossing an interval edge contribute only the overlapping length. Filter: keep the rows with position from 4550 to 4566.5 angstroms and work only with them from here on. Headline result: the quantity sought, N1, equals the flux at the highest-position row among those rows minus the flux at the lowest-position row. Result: 0.8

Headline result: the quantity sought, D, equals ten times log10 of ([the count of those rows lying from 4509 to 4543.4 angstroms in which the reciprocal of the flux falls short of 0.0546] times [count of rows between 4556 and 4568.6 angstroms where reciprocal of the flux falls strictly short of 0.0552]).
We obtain 16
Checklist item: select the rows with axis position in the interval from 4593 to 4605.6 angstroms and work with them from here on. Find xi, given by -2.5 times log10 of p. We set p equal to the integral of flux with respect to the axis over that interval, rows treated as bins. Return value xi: -5.88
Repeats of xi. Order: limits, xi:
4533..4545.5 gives -5.82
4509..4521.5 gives -5.90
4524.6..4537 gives -5.71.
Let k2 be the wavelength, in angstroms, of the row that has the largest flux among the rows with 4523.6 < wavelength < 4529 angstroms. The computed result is 4524.10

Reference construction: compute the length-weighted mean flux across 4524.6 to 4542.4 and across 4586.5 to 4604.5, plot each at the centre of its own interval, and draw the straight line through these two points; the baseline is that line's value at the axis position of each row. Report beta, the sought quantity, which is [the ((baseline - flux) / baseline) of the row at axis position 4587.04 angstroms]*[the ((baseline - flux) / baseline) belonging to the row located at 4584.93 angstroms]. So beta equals -0.0001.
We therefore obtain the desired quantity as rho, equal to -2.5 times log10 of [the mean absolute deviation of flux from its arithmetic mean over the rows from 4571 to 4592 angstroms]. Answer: 0.9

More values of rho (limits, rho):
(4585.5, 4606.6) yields 1.8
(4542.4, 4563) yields 0.6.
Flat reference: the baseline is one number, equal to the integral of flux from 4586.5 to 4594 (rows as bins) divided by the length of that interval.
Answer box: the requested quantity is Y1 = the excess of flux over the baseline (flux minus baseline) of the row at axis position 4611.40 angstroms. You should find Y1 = 1.5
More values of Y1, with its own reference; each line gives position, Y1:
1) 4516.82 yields 0.3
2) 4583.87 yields -0.6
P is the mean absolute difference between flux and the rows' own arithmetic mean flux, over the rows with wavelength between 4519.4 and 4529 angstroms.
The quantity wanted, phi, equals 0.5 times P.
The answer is 0.51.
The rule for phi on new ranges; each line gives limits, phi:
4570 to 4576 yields 0.07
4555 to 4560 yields 0.12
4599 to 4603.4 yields 0.02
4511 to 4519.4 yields 0.05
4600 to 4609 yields 0.22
